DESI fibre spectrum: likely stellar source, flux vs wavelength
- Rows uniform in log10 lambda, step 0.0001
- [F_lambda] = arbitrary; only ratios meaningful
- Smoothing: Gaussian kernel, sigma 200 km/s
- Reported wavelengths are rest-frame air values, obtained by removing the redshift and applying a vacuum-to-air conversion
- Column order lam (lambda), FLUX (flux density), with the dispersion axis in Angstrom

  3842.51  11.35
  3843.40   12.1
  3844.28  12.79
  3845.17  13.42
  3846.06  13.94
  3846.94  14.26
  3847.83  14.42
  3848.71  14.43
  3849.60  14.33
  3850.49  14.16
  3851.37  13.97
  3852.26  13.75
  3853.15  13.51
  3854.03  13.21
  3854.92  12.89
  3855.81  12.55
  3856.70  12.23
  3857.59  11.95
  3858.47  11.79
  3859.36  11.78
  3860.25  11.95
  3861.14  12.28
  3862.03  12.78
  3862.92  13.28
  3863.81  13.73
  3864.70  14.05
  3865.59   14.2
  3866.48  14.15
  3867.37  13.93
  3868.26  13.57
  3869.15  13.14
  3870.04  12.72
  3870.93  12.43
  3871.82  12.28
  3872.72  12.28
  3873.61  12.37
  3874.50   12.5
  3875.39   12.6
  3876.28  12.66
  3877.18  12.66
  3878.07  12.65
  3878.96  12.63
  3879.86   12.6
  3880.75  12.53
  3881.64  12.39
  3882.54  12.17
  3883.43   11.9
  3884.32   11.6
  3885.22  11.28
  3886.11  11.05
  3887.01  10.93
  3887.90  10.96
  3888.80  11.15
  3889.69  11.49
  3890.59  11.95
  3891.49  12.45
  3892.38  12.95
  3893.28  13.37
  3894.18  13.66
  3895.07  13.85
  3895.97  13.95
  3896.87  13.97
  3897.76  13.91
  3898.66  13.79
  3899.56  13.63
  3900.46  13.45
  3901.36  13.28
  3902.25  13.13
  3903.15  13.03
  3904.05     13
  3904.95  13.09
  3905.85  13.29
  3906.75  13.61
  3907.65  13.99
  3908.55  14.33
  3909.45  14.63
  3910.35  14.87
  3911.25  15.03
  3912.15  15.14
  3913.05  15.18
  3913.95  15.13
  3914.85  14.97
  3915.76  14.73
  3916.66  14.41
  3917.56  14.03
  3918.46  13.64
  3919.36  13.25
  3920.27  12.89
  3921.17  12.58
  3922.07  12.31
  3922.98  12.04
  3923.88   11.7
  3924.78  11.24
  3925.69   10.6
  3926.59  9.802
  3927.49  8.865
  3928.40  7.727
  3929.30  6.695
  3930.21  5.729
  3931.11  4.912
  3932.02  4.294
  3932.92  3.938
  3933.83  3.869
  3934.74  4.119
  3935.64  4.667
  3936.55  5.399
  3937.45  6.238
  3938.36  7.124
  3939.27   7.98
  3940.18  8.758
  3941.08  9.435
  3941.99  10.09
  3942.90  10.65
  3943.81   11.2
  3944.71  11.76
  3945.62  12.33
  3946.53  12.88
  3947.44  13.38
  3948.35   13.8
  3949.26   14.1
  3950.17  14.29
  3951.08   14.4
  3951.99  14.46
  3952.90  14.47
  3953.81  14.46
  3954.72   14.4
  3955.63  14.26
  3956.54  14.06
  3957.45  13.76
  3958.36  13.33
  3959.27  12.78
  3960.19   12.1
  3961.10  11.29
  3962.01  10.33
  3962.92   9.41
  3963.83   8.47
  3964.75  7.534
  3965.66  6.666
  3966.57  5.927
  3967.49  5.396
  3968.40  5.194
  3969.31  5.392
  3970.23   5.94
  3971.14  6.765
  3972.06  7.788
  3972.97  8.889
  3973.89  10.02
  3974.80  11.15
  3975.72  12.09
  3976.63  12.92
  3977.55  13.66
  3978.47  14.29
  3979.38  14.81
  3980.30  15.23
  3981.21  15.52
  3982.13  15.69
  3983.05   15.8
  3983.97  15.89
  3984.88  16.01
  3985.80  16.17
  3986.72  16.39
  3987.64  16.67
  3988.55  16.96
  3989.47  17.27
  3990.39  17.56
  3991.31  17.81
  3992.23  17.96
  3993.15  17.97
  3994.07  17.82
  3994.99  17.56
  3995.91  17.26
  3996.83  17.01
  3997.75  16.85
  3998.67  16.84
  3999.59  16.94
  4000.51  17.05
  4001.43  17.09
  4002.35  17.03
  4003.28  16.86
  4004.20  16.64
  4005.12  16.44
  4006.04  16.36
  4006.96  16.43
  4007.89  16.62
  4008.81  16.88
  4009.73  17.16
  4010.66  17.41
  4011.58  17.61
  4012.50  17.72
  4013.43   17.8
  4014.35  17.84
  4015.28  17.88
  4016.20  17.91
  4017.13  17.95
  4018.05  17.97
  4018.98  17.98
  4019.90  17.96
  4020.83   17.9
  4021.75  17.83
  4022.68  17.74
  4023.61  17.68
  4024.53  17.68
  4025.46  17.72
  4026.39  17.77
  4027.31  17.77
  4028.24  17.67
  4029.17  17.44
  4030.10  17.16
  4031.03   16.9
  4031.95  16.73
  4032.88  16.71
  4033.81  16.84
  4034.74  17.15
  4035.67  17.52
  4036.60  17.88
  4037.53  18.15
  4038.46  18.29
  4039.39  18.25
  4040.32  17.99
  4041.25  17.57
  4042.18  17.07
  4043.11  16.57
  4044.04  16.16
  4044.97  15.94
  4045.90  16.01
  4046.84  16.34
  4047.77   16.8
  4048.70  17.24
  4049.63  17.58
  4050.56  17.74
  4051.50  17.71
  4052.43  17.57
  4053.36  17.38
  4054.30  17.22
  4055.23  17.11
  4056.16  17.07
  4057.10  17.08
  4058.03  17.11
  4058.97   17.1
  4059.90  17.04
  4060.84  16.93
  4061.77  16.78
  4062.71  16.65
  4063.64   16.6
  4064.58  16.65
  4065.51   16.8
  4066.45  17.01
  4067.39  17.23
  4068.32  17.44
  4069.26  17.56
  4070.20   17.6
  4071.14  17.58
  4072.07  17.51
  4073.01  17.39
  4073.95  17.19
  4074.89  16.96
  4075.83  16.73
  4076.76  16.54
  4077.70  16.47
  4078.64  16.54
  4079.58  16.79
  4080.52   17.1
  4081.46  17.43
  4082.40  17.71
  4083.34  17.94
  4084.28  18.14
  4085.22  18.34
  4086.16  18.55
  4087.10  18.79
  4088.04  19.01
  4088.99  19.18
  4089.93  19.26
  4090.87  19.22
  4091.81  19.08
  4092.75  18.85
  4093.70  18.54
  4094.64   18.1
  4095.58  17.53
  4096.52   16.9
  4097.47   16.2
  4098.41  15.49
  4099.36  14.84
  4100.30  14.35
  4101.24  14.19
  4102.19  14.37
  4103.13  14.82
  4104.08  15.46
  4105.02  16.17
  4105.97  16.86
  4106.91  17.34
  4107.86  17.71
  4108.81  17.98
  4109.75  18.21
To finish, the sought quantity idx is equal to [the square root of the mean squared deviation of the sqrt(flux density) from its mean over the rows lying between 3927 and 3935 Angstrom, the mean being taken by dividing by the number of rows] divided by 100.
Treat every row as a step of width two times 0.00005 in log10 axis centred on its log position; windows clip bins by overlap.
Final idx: 0.0035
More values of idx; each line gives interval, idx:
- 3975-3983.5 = 0.0017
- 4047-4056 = 0.0004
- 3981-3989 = 0.0006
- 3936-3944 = 0.0033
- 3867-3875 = 0.0008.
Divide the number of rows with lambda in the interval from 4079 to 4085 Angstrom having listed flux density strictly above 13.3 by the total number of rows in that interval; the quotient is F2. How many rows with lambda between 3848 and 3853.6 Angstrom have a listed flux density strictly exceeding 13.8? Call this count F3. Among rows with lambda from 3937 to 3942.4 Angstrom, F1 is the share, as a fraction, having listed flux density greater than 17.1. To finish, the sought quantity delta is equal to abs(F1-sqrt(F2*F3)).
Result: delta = 2.0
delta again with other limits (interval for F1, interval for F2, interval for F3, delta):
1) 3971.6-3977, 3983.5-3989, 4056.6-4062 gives 2.4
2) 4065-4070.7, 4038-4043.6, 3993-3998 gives 1.8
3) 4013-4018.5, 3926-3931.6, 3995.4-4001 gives 1.0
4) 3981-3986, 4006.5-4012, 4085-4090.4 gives 2.4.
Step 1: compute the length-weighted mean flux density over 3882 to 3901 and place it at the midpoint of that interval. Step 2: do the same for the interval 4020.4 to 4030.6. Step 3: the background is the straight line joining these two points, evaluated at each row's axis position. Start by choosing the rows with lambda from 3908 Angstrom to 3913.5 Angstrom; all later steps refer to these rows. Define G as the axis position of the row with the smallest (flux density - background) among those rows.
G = 3908.55 Angstrom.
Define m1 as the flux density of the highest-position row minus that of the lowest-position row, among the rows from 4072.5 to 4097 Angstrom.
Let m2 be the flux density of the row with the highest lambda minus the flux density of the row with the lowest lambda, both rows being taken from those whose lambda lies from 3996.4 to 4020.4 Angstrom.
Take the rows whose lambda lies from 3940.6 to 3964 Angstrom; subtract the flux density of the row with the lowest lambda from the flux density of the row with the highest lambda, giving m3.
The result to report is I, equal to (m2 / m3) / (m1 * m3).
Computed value -2.1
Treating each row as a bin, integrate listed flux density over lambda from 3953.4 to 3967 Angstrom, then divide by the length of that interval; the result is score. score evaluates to 11.3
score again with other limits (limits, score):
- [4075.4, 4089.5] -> 17.7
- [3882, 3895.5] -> 12.1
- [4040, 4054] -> 17.0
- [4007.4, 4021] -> 17.6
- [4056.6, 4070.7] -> 17.0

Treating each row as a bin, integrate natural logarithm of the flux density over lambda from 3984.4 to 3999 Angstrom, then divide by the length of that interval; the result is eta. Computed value 2.84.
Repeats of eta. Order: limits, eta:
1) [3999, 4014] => 2.83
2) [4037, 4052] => 2.85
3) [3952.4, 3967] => 2.40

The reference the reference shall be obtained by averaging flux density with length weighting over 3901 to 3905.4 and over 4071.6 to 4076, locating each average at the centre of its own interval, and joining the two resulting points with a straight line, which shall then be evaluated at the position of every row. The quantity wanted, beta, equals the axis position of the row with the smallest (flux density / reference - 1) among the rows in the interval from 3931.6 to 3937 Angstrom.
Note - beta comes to 3933.83 Angstrom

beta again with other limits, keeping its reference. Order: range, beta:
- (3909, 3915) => 3909.45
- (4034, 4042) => 4034.74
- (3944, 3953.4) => 3944.71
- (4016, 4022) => 4021.75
